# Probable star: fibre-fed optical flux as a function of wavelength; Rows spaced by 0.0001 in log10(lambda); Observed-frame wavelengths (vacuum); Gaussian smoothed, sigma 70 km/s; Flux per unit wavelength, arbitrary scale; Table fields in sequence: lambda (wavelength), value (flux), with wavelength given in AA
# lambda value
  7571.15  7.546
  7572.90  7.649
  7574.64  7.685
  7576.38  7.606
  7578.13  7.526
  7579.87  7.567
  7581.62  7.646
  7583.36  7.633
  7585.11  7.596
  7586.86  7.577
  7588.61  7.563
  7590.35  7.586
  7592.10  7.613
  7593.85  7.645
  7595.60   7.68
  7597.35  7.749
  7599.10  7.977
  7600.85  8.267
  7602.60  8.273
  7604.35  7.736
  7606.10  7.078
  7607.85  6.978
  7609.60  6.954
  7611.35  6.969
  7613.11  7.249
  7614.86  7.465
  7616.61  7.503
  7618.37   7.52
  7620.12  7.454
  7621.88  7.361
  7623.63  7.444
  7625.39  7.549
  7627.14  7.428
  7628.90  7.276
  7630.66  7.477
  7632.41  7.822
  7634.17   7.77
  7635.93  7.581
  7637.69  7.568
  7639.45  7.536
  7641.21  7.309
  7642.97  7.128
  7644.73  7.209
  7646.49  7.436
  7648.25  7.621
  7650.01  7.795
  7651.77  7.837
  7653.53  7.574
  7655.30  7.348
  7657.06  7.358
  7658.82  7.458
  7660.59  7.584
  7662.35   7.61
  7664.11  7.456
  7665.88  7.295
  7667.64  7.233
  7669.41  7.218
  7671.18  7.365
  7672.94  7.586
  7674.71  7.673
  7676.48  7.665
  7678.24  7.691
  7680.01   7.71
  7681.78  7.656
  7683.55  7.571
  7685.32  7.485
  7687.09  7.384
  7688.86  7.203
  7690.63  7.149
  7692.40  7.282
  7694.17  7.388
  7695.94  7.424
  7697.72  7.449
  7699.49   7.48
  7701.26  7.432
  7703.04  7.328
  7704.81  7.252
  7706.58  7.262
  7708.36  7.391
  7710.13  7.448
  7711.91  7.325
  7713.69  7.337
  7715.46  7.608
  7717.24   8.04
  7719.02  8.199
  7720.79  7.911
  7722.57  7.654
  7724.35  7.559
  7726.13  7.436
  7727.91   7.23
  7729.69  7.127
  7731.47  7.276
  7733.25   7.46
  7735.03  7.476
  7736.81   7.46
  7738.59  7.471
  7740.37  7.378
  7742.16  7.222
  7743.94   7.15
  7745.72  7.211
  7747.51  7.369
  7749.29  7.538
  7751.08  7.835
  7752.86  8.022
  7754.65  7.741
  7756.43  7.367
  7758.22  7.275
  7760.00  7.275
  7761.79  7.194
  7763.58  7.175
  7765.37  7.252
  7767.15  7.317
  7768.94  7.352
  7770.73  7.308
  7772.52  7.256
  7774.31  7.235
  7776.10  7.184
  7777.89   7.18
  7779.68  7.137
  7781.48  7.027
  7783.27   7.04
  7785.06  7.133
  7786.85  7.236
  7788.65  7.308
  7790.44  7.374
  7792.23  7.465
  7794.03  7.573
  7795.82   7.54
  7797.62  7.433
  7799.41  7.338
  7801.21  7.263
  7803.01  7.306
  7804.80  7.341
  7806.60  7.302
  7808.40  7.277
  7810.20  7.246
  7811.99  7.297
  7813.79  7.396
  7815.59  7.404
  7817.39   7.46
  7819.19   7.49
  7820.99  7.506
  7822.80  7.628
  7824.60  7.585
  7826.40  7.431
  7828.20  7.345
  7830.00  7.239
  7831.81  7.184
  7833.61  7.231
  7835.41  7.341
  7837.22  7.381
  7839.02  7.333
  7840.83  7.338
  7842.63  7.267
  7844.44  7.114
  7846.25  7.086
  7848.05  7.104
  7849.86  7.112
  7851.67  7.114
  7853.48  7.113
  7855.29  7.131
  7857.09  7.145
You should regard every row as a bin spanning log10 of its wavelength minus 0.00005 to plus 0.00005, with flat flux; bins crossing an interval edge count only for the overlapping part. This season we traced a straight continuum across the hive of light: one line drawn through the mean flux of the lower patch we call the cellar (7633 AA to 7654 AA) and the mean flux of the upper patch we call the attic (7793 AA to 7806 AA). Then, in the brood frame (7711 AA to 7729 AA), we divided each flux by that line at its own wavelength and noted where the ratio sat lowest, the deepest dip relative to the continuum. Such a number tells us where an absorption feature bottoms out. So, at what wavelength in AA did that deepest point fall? 7727.91 AA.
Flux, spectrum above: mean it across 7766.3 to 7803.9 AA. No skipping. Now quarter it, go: 1.82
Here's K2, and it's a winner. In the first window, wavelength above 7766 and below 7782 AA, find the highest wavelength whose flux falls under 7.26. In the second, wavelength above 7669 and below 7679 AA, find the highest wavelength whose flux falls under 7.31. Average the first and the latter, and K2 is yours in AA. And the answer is 7725.4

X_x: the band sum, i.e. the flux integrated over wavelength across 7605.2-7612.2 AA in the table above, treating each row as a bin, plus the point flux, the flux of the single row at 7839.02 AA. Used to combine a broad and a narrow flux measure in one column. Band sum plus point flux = 56.4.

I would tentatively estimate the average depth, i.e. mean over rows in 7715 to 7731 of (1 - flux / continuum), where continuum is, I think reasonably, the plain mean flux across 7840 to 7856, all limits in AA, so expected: -0.07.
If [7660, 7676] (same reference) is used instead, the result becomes -0.04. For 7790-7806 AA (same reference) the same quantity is -0.04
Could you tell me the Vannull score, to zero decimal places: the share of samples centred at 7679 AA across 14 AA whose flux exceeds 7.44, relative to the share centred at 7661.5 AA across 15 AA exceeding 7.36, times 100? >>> 200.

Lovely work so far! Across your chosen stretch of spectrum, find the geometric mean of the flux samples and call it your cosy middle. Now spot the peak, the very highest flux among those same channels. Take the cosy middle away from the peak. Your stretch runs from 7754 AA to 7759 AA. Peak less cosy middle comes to 0.28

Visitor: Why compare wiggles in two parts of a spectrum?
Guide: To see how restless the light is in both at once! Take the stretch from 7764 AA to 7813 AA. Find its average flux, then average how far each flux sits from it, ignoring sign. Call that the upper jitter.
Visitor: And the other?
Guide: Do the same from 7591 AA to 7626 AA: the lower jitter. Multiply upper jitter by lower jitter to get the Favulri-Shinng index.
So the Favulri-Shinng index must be 0.026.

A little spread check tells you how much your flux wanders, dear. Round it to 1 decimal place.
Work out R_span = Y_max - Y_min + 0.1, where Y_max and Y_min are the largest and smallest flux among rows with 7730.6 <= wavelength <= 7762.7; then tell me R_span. 1.0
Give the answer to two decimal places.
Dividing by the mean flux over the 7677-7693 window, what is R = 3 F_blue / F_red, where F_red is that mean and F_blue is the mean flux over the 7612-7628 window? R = 2.99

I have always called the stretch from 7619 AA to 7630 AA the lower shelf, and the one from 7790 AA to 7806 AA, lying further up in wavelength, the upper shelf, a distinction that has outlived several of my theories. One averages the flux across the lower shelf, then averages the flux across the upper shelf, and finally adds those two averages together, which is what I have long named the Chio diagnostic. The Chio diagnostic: 14.8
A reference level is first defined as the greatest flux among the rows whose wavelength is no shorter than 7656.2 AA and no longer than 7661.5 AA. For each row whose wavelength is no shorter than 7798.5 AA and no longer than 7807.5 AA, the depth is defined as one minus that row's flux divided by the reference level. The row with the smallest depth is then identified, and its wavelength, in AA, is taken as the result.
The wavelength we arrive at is 7804.80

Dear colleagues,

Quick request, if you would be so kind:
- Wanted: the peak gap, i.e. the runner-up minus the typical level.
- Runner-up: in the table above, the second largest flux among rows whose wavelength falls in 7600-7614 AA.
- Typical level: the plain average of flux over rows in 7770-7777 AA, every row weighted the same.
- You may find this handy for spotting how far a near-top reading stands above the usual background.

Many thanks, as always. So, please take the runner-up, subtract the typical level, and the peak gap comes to 1.02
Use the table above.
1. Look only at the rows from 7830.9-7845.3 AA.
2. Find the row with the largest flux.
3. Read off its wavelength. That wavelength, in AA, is 7837.22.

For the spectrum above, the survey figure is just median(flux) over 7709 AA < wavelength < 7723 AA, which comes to 7.63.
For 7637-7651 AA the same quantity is 7.49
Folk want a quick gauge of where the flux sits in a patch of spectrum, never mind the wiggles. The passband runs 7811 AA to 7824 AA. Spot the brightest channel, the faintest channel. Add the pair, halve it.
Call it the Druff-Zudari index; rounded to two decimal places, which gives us 7.46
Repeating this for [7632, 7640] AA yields 7.68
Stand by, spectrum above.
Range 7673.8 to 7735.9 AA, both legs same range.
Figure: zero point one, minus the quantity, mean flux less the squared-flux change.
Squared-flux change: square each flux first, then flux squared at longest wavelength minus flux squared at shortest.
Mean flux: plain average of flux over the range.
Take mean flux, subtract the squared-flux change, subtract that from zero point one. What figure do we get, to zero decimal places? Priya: -10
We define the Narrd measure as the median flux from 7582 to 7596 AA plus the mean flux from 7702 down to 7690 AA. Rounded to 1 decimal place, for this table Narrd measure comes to 15.0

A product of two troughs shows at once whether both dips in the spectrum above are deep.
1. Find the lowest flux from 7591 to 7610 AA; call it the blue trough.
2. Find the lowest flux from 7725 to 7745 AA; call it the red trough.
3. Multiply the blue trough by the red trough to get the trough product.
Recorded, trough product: 49.6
